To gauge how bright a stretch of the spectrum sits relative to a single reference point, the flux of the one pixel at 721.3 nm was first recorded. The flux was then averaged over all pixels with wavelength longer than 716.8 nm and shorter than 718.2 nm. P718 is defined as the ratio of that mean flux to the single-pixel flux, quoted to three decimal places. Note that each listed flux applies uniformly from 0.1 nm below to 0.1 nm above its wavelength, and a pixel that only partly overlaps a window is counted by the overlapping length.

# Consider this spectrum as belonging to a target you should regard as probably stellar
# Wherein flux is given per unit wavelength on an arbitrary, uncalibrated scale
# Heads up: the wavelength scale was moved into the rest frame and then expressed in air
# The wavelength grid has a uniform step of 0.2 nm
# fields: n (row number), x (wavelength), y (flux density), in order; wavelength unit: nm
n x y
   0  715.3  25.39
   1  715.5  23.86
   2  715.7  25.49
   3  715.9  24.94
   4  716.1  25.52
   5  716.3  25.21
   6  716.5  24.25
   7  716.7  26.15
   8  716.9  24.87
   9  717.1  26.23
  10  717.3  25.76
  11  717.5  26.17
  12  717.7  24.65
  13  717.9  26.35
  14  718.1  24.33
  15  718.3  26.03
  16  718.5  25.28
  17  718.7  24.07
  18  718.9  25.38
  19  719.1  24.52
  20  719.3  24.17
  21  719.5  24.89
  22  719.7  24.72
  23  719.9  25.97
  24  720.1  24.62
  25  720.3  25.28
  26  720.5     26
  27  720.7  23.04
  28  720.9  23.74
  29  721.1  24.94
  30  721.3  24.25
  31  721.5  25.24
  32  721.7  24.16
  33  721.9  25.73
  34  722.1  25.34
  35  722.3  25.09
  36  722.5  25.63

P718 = 1.051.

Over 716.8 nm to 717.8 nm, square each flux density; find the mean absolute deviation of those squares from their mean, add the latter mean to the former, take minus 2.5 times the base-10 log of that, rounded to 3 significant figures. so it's -7.09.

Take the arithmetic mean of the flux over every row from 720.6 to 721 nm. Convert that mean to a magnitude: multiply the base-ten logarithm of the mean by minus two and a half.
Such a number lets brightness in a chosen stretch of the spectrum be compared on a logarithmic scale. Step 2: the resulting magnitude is -3.423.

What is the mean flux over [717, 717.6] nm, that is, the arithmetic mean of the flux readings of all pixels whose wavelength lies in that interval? 26.05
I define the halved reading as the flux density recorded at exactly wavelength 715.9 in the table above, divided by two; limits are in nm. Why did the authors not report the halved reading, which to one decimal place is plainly 12.5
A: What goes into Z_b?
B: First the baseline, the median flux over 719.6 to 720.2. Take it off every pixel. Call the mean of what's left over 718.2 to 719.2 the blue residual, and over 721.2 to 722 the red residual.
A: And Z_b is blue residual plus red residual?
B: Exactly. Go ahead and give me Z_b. 0.46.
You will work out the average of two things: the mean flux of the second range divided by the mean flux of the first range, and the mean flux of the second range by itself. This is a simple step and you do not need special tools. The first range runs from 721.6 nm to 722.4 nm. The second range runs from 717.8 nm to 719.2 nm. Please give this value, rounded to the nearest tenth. 13.1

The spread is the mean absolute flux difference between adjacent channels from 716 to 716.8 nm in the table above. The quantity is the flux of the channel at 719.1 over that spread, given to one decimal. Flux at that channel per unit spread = 23.2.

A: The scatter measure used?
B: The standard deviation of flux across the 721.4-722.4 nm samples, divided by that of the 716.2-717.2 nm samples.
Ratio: 0.69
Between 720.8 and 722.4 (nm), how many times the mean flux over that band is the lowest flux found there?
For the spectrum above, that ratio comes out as 0.957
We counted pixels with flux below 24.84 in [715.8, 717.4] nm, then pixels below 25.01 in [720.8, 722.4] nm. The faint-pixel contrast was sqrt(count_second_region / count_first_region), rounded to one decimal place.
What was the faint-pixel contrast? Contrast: 2.0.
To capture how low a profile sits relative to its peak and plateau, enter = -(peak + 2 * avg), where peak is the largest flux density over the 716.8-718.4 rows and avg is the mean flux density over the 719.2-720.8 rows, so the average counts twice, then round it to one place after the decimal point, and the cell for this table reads -76.0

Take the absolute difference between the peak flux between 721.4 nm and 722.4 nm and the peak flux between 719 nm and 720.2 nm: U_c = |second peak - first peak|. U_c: 0.24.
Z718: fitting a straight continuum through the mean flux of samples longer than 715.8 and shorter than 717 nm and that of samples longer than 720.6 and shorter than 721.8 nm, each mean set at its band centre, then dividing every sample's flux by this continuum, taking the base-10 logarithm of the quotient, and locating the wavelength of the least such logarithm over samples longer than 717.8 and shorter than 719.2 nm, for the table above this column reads 718.7 nm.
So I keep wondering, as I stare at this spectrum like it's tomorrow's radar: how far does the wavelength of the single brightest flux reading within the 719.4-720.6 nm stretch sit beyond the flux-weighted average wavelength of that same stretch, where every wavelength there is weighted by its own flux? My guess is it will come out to 0.50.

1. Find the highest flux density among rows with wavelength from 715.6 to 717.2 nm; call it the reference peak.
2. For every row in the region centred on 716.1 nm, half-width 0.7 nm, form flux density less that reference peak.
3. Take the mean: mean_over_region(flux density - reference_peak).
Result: -1.2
